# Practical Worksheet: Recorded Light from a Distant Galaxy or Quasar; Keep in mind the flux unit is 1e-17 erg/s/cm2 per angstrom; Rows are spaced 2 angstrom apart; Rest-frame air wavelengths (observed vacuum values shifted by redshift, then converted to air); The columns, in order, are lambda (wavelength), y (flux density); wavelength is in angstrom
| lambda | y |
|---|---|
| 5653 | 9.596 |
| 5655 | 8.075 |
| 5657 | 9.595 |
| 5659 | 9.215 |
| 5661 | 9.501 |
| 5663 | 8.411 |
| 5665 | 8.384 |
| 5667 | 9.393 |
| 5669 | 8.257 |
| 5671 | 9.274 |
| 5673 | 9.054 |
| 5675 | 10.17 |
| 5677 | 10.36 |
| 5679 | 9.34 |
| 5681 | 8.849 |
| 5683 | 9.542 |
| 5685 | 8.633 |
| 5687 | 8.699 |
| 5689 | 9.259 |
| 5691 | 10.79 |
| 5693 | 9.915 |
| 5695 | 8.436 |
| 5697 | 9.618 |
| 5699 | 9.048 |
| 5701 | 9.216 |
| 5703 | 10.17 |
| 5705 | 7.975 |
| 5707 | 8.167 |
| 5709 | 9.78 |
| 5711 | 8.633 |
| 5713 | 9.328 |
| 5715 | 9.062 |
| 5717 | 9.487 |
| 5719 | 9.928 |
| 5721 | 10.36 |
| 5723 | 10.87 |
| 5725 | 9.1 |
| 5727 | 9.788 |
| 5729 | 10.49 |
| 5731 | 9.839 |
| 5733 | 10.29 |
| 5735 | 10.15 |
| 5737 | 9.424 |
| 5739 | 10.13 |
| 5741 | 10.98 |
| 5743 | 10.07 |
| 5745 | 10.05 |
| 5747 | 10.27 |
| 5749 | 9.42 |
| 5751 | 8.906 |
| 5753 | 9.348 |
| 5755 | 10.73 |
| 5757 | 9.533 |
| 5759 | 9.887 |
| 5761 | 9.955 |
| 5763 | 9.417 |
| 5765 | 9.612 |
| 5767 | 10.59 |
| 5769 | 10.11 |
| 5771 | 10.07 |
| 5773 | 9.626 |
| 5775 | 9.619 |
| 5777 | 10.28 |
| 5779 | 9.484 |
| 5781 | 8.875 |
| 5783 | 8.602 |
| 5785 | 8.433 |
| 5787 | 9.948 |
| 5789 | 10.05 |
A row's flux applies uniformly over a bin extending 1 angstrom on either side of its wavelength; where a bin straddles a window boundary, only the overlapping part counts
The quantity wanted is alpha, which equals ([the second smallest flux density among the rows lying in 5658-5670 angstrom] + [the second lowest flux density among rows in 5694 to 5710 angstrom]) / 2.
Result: 8.28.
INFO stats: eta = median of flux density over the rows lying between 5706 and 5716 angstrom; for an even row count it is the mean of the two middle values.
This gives 9.1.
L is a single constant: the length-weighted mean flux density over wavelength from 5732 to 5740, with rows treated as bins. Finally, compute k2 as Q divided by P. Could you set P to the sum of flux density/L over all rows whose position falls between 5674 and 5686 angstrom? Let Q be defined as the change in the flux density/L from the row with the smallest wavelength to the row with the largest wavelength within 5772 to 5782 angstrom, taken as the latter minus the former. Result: -0.013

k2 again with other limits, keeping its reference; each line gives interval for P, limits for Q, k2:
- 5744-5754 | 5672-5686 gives -0.009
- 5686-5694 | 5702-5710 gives -0.010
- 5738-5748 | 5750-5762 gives 0.020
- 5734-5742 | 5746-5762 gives -0.008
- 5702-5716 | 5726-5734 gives 0.008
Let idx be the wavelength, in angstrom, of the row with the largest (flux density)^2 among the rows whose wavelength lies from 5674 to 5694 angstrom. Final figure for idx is 5691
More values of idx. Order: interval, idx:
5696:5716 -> 5703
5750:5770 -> 5755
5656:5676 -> 5675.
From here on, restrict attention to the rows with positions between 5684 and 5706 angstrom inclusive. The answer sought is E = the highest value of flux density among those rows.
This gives 10.79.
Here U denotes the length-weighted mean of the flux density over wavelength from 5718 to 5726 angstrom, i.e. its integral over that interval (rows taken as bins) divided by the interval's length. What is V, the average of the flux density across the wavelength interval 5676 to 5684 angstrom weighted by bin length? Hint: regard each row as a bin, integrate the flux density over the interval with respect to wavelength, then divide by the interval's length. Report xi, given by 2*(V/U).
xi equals 1.89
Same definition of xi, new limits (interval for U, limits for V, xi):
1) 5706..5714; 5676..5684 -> 2.12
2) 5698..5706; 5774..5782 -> 2.10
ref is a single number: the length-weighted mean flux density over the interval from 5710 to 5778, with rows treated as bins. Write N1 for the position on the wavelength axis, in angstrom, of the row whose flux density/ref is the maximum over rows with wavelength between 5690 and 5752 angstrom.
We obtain 5741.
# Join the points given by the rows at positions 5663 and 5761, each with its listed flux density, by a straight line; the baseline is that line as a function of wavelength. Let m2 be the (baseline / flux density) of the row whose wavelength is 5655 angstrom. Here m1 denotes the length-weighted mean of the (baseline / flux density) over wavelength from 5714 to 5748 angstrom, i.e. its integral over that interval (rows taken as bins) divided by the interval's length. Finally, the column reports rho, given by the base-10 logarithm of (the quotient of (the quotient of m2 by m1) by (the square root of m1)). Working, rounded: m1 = 0.95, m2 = 1.03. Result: 0.045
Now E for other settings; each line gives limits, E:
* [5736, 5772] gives 10.98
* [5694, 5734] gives 10.87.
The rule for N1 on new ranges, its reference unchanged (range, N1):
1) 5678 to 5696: 5691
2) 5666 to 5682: 5677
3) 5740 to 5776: 5741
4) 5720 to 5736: 5723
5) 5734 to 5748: 5741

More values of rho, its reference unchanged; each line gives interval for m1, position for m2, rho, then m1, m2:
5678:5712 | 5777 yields 0.012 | 0.98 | 0.99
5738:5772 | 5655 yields 0.015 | 0.99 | 1.03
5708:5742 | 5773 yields 0.053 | 0.96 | 1.05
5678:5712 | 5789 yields 0.030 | 0.98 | 1.03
